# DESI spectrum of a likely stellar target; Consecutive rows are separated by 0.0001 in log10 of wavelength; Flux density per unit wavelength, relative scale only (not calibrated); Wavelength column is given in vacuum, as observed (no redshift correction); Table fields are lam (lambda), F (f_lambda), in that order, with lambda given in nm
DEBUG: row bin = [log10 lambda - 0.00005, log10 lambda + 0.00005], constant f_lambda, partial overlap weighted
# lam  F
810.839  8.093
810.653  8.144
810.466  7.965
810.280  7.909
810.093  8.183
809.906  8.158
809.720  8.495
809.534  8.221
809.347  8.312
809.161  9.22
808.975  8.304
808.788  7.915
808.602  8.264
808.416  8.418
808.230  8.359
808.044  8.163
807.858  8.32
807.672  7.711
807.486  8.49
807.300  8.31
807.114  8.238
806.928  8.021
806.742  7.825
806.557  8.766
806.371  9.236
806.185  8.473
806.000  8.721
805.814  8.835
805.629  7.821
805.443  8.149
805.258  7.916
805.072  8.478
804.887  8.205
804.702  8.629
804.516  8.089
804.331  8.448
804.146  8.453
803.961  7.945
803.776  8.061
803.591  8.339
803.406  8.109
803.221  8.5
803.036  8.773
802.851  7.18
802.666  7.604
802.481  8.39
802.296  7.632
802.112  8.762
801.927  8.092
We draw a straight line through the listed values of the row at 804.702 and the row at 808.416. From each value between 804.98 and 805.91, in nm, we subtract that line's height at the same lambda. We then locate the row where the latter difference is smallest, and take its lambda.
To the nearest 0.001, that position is 805.629 nm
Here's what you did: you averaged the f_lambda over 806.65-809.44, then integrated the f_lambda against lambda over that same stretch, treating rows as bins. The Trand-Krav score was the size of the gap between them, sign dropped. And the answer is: 15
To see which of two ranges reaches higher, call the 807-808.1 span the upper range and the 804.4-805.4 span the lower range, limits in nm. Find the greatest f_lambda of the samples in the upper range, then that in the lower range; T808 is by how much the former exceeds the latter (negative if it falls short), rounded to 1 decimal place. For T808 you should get -0.1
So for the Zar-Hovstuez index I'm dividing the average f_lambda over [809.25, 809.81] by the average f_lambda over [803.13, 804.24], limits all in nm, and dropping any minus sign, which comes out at 1.01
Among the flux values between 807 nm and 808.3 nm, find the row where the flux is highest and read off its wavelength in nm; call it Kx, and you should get 807.486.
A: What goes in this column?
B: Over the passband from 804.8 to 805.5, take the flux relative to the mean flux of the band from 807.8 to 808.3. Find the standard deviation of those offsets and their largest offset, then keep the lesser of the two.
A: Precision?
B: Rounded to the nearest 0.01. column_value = 0.20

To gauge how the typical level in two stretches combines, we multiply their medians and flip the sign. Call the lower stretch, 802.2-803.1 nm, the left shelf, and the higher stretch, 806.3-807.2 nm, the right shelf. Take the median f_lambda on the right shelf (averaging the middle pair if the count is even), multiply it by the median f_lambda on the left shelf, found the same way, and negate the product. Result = -62.9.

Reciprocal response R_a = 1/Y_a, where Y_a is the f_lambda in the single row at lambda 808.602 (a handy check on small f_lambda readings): 0.121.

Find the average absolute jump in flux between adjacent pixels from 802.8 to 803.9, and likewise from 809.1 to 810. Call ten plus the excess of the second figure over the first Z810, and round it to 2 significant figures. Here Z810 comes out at 9.8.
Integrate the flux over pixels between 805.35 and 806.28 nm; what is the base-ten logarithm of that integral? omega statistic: 0.89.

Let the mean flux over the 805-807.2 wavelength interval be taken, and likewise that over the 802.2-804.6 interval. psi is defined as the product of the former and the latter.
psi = 68.0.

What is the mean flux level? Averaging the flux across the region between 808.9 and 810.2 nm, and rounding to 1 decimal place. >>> 8.4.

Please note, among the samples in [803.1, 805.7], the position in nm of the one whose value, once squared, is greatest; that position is 804.702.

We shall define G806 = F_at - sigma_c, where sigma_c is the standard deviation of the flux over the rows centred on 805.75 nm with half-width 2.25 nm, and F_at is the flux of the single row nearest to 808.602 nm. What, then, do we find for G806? 7.90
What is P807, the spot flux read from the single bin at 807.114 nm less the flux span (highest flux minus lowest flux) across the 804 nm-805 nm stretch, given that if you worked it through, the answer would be 7.70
